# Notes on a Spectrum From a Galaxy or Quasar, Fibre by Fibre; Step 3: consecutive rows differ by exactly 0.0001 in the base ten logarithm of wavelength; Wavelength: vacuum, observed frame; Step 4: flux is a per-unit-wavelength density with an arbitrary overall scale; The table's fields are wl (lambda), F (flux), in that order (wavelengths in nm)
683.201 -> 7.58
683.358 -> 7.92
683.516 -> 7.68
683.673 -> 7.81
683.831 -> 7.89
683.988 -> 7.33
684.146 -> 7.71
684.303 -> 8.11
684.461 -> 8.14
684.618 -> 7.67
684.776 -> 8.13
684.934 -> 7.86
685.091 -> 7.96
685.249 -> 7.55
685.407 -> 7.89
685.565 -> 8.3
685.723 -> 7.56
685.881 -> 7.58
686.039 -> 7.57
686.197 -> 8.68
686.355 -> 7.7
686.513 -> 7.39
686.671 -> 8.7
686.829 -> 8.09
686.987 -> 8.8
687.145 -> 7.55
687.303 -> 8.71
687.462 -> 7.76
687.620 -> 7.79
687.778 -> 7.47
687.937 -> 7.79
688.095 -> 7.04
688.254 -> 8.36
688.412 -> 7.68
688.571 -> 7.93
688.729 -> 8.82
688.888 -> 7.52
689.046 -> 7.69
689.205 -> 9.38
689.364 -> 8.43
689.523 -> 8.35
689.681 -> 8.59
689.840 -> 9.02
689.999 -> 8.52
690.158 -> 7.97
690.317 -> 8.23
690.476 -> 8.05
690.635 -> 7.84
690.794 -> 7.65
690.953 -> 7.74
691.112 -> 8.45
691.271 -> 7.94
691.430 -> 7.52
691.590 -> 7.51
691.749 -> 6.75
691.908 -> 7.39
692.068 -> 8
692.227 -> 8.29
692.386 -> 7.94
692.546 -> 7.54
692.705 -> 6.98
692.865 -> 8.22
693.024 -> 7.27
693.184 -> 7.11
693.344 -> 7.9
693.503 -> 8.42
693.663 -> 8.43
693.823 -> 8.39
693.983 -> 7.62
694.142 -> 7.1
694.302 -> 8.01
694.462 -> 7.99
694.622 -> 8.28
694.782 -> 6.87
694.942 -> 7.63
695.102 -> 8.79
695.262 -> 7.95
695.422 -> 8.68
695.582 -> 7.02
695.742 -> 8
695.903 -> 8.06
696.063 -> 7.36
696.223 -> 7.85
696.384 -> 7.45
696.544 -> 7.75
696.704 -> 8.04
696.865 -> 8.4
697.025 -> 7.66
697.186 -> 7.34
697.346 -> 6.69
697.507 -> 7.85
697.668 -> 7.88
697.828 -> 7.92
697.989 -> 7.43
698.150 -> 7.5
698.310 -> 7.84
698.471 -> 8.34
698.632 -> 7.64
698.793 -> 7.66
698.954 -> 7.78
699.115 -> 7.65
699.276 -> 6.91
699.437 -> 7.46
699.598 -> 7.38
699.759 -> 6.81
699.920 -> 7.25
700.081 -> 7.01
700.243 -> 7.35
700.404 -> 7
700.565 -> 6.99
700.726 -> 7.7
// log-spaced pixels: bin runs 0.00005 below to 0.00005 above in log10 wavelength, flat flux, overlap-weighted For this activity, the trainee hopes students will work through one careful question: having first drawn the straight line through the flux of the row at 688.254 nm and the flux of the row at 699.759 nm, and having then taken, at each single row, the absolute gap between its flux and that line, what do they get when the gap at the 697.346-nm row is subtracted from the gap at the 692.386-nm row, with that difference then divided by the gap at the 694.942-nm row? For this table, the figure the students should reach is -1.80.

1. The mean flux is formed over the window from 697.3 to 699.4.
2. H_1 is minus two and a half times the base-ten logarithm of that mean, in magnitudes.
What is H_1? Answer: -2.21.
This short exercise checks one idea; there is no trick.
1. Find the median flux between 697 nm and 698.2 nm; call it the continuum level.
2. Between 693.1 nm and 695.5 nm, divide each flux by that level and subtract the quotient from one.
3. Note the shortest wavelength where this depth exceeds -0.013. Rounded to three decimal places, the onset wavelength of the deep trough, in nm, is 693.184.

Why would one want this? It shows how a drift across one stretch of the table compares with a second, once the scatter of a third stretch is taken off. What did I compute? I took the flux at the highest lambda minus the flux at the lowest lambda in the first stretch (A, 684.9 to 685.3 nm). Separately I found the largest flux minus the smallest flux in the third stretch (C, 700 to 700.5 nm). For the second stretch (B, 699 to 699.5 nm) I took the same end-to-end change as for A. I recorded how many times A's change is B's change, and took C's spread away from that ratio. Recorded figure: 1.3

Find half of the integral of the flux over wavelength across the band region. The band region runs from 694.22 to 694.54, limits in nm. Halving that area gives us 1.28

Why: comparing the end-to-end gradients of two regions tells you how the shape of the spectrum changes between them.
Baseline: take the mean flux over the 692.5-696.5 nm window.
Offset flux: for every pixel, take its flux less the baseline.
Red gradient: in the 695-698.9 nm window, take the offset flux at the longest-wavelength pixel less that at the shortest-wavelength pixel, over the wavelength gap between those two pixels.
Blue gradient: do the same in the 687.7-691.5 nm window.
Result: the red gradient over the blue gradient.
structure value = -22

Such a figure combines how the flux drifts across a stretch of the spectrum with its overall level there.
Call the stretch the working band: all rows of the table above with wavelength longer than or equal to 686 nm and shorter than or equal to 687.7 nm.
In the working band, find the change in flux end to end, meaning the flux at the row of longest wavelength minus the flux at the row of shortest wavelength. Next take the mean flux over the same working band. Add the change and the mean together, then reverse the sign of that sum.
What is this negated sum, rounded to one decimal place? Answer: -8.3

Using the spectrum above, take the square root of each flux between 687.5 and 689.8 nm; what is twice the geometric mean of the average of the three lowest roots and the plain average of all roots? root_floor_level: 5.55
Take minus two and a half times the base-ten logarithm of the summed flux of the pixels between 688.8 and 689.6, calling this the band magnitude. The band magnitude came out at -4.04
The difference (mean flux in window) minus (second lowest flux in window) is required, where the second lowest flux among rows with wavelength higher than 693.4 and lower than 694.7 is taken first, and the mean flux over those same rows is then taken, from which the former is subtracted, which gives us 0.41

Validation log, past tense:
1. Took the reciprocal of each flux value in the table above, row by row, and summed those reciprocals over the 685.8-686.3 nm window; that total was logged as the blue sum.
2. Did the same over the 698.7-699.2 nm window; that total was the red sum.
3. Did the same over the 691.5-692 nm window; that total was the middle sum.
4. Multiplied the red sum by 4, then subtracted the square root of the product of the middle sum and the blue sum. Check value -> 1.16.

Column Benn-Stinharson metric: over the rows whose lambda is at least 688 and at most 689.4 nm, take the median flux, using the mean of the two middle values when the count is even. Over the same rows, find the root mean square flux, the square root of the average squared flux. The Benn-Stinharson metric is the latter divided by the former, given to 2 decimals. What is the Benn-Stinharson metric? 1.02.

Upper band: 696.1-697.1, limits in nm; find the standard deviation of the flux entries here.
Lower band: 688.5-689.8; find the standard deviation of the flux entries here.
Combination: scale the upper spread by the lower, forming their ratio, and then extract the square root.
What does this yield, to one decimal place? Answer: 0.7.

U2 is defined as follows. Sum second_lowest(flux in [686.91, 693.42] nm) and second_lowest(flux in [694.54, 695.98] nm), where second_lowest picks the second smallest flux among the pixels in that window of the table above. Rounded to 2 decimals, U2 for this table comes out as 14.00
